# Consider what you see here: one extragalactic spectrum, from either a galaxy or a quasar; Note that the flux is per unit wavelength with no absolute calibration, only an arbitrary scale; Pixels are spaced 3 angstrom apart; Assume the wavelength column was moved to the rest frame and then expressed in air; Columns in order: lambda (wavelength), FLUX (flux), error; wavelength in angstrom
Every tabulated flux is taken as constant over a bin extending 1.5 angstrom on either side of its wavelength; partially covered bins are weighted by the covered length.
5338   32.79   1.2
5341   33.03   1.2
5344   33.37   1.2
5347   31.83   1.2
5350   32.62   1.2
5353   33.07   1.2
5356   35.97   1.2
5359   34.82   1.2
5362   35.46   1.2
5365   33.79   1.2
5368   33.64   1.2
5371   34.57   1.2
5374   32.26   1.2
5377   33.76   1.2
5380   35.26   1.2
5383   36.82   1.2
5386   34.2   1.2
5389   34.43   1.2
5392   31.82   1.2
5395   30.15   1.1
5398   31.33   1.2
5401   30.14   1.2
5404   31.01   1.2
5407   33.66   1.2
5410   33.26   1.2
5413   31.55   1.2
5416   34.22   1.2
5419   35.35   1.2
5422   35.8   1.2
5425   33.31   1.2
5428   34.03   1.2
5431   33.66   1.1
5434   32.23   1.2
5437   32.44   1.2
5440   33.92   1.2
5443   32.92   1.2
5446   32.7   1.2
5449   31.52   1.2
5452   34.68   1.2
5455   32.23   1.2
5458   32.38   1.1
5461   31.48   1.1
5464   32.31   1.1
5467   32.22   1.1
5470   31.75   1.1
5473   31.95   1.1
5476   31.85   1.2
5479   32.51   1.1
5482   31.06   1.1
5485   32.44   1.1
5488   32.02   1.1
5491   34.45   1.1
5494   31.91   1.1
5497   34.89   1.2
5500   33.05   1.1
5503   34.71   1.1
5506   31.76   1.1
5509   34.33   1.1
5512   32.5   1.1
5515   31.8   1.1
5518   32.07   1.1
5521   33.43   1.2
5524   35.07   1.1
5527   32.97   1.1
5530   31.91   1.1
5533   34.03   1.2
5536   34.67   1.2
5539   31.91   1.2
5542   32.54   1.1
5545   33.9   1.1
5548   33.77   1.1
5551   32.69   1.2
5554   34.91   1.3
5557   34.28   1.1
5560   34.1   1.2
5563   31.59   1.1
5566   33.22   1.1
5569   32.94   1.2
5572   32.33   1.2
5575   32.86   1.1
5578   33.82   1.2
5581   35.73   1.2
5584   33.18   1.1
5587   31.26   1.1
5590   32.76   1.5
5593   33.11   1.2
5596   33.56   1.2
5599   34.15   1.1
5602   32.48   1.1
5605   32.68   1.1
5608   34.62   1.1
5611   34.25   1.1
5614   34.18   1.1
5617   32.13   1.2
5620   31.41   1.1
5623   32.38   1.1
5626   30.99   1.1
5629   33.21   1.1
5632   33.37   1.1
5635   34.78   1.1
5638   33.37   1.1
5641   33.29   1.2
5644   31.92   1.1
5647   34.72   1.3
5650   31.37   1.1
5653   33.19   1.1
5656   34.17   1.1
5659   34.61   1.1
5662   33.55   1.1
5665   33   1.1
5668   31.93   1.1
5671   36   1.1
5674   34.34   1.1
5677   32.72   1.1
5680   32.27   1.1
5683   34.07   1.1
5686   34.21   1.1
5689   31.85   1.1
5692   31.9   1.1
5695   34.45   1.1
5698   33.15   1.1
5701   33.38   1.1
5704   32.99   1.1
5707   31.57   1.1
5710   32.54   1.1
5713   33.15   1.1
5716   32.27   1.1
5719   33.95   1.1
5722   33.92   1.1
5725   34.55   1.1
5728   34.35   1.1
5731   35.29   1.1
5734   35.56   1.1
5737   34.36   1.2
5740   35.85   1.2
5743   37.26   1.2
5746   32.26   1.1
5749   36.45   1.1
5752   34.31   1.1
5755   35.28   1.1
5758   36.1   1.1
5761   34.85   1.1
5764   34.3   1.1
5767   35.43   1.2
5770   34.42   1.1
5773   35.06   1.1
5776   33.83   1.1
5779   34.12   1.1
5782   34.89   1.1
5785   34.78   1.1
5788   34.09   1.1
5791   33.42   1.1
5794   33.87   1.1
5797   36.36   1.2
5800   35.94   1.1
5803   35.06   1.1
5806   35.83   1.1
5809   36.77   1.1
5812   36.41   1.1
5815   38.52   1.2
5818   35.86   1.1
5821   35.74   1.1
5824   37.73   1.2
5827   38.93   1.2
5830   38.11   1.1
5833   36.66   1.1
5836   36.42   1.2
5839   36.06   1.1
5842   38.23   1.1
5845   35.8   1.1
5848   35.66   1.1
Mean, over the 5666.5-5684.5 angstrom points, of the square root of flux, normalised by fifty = 0.116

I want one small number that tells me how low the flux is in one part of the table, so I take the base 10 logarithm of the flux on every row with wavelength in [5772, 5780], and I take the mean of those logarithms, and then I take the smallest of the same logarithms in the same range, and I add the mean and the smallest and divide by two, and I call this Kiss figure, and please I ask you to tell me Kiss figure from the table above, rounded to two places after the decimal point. 1.53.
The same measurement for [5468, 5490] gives 1.50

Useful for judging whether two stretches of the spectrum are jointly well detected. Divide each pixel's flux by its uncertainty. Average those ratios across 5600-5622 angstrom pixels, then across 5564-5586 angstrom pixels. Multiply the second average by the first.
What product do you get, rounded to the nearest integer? 861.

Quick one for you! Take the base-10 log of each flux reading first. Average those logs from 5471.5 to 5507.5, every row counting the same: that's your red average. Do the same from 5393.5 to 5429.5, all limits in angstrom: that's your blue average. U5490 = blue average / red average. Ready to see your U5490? 1.00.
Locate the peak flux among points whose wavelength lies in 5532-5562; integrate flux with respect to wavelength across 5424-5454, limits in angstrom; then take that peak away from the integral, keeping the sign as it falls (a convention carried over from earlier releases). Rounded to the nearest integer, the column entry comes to 959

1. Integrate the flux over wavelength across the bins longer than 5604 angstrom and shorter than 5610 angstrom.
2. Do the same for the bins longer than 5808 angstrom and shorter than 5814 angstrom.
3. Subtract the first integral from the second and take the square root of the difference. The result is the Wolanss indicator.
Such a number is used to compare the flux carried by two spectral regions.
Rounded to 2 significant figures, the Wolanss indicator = 4.2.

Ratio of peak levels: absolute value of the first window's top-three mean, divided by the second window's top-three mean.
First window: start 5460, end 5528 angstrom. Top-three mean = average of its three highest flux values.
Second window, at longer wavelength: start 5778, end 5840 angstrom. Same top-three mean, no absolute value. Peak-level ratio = 0.91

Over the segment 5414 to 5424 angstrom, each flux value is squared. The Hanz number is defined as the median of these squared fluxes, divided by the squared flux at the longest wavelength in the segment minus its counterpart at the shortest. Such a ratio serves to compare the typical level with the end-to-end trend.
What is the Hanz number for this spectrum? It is 11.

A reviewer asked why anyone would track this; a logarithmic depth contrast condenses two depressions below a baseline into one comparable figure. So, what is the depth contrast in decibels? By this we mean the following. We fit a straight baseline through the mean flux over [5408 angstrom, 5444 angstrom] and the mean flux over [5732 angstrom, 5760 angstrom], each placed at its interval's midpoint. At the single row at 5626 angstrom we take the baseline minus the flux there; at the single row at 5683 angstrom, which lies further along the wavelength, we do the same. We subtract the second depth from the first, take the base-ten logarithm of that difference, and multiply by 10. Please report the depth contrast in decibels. 4.4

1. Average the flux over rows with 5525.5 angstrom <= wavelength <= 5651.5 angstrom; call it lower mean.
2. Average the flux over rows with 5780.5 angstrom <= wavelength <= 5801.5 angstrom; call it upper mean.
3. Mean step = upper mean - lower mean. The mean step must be 1.6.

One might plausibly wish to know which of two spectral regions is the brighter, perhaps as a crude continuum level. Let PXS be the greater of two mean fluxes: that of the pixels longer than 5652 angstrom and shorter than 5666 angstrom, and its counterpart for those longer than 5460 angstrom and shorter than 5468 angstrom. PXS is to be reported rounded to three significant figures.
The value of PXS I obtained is 33.7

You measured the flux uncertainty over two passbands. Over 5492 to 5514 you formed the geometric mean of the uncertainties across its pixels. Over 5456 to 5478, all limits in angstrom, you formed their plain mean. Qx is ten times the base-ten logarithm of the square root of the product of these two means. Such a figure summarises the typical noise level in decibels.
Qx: 0.47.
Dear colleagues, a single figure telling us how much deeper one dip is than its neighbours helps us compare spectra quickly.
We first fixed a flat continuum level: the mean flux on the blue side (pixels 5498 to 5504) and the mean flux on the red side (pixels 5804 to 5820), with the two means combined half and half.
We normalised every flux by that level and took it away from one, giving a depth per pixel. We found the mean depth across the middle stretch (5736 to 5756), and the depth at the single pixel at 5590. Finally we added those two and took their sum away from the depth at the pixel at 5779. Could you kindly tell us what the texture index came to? -0.04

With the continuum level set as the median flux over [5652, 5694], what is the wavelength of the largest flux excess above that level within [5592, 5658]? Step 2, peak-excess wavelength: 5635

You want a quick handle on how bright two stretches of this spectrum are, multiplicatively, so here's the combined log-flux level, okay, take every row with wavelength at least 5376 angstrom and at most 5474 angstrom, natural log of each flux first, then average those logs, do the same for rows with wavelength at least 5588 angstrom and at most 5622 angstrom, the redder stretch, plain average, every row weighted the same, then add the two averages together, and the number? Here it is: 7.00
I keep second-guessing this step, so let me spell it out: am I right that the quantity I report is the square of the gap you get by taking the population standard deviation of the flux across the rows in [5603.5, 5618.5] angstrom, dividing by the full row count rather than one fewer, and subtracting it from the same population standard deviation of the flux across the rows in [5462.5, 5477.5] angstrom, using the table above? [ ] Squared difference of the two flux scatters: 0.59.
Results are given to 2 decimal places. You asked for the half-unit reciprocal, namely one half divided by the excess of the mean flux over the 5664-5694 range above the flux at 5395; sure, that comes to 0.16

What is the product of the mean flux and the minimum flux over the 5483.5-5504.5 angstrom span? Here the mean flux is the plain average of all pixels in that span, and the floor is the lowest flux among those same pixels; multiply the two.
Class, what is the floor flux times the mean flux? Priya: 1064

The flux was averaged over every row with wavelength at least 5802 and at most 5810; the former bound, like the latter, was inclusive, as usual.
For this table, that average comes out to 35.9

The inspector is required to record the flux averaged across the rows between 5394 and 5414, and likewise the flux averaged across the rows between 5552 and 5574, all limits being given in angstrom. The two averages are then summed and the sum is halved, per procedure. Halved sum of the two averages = 32.5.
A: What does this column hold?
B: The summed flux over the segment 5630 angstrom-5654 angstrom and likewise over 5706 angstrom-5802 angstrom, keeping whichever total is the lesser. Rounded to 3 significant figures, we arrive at 266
